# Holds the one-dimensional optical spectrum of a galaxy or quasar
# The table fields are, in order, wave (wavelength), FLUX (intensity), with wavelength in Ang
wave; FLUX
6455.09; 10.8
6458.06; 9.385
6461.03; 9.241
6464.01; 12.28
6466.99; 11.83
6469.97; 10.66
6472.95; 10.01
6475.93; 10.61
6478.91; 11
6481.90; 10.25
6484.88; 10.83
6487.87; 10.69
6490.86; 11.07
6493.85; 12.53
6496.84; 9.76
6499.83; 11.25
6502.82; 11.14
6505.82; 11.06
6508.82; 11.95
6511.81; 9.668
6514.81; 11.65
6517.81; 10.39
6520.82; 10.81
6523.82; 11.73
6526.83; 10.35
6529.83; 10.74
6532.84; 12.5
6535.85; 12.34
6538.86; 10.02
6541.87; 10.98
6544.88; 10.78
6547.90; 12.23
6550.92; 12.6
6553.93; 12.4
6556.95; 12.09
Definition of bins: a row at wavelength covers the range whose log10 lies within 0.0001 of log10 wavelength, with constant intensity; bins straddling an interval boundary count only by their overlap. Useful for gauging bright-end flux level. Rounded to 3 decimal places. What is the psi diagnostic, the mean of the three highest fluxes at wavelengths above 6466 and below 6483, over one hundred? 0.112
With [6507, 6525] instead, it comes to 0.118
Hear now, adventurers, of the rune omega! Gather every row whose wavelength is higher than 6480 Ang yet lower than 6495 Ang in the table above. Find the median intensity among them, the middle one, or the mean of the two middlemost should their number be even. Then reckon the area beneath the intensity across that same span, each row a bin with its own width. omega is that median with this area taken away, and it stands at -155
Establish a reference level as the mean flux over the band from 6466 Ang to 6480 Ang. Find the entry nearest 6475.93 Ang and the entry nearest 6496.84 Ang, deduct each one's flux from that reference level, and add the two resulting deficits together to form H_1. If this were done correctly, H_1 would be 1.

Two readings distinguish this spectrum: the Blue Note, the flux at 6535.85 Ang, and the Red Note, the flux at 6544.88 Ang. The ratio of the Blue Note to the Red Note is 1.14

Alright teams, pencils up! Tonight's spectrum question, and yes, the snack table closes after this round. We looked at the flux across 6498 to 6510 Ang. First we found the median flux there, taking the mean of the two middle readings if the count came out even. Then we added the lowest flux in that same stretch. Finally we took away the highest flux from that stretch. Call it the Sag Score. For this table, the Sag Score 10.3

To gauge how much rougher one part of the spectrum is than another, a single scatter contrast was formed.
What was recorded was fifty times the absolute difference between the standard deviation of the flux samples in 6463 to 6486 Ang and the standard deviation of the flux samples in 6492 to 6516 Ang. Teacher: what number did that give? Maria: 11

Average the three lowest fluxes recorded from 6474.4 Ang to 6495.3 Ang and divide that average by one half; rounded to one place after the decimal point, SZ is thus 21.0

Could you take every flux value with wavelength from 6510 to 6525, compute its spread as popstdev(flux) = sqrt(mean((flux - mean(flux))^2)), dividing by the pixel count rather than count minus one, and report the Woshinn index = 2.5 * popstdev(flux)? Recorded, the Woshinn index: 1.9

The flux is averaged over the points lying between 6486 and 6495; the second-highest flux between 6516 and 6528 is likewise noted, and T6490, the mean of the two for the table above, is 11.1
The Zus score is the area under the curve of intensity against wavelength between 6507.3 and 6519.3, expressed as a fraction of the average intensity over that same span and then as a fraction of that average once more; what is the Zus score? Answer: 1.10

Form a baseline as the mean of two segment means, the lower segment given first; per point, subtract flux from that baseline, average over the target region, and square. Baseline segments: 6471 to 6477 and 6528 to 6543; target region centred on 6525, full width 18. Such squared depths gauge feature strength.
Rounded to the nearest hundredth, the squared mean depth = 0.07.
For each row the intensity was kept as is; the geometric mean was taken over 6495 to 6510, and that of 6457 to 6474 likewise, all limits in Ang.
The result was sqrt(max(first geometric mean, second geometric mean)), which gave 3.32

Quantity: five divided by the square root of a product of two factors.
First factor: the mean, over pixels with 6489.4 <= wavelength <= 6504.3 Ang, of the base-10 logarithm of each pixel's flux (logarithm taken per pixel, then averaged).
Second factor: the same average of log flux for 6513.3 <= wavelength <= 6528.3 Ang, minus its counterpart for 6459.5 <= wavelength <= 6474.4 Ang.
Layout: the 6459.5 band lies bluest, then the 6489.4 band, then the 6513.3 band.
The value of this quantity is 52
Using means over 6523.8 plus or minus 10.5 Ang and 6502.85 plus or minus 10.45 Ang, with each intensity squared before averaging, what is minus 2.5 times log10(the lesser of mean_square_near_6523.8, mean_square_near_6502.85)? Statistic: -5.23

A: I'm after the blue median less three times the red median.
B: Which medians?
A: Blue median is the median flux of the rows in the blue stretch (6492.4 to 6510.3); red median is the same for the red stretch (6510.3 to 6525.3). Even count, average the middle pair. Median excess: -21.2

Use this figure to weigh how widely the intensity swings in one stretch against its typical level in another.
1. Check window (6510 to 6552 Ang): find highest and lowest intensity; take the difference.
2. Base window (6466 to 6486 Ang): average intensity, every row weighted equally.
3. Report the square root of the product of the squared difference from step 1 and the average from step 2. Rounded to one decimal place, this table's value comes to 9.6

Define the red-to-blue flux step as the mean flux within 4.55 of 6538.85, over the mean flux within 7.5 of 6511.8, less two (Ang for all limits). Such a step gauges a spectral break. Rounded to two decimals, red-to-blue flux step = -0.98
